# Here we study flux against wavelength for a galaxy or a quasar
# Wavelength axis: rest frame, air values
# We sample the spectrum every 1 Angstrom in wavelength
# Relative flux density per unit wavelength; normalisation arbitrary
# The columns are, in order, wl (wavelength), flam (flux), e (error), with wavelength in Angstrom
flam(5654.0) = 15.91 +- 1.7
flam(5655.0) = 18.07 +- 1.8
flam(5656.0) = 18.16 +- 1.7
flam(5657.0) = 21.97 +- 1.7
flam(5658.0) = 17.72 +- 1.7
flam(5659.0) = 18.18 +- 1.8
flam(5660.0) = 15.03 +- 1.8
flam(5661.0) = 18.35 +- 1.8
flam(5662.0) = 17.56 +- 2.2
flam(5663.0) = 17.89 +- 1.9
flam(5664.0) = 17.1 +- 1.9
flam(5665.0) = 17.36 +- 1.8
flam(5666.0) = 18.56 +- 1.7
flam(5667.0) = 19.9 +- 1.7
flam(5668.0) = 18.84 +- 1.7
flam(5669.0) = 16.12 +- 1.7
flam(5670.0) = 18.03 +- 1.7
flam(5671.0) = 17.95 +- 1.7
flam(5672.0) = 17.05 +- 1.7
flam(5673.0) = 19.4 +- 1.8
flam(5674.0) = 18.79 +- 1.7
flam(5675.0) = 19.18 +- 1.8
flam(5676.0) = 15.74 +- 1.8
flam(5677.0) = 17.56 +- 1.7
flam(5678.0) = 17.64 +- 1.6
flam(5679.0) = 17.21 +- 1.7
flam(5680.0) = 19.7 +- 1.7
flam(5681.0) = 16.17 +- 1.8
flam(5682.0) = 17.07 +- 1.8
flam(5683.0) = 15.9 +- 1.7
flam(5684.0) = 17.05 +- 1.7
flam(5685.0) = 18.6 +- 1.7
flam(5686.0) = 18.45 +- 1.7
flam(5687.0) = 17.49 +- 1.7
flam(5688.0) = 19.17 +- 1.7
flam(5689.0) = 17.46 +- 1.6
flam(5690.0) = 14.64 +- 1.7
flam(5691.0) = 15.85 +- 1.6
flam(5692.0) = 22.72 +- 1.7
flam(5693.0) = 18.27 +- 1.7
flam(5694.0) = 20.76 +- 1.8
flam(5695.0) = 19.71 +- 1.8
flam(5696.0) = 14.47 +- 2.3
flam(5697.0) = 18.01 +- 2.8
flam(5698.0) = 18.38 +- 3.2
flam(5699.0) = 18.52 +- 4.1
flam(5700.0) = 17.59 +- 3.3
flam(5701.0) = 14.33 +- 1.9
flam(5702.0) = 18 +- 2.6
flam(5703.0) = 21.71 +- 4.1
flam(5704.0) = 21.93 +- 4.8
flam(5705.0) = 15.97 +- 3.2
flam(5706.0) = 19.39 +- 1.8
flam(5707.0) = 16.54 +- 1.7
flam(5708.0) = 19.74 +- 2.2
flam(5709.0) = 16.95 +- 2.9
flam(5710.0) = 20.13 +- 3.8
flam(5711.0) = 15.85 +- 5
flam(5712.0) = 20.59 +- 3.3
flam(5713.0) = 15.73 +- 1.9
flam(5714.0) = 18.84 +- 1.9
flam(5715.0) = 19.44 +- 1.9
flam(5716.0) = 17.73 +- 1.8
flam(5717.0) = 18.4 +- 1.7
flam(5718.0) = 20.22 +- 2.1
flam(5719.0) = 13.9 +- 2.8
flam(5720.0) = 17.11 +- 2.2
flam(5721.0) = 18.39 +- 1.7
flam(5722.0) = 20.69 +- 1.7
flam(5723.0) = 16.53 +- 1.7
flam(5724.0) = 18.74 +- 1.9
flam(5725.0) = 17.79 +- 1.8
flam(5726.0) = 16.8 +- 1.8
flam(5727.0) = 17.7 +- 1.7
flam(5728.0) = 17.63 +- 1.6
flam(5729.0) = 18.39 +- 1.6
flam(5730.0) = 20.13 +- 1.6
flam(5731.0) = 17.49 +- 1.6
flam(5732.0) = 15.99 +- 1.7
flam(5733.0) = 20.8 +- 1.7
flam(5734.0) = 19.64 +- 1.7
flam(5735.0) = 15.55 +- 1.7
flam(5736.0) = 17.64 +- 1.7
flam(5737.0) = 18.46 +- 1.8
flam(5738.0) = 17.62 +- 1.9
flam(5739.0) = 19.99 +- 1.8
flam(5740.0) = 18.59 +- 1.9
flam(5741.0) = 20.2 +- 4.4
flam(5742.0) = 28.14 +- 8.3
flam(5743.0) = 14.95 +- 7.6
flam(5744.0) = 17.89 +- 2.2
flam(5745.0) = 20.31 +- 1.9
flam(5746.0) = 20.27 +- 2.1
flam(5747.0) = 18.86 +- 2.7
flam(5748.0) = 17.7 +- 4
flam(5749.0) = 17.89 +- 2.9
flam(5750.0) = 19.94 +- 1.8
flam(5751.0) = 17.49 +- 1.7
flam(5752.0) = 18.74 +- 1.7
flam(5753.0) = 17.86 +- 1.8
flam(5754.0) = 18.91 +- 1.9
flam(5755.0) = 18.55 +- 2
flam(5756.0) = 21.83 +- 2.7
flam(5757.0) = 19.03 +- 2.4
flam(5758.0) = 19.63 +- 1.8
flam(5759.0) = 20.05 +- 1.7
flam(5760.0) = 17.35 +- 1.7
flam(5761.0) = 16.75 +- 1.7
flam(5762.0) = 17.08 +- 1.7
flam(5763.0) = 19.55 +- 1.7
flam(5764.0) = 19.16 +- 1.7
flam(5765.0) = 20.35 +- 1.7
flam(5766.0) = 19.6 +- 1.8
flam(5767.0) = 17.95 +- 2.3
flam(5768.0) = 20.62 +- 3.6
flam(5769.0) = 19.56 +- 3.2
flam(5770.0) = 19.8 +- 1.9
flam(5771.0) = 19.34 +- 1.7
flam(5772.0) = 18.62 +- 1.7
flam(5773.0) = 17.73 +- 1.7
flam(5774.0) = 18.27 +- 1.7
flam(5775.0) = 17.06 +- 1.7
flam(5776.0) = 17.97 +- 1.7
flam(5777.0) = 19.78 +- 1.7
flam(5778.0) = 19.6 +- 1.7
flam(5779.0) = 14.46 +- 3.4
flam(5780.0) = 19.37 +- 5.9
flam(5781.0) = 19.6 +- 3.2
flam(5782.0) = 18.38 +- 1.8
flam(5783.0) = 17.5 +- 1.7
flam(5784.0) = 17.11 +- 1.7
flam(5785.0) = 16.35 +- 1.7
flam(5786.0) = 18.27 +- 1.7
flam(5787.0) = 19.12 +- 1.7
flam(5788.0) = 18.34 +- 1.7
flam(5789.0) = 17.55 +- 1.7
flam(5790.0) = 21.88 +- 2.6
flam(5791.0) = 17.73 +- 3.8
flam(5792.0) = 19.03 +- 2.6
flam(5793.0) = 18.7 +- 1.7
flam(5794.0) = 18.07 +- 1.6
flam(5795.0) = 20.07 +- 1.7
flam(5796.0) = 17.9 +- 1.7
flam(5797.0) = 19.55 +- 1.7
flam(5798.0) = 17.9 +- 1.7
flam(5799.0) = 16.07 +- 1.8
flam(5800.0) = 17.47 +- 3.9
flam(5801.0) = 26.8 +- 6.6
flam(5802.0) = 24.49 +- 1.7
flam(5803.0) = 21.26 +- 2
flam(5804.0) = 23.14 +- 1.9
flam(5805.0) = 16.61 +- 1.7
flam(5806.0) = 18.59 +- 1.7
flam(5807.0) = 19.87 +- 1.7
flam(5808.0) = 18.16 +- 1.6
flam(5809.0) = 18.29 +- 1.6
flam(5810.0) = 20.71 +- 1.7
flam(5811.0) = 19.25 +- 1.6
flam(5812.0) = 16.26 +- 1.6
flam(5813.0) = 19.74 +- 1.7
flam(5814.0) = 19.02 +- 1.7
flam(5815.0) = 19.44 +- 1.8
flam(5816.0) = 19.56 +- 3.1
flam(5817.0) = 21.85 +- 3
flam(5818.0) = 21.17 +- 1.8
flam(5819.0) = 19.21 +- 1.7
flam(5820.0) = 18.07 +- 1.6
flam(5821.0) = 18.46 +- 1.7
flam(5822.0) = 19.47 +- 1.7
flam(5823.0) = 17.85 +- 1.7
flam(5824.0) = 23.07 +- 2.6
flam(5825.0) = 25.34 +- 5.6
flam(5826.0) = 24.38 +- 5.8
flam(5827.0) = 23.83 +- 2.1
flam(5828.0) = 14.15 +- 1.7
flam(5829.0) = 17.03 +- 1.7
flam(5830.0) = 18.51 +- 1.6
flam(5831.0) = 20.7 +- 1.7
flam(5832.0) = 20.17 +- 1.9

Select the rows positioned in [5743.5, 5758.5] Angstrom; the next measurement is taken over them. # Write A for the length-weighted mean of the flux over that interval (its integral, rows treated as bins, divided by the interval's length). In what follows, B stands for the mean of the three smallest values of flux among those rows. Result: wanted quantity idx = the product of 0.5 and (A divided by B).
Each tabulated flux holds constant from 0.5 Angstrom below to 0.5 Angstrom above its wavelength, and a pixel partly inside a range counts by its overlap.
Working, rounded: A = 19.0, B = 17.7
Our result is 0.54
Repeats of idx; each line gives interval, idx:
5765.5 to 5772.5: 0.52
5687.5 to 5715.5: 0.63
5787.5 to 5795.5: 0.53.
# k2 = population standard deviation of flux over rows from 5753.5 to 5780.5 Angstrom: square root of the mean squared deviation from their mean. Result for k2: 1.4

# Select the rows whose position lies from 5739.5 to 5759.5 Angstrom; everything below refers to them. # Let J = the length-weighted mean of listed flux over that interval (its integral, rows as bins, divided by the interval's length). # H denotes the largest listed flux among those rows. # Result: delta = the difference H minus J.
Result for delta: 8.8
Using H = 28.14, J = 19.3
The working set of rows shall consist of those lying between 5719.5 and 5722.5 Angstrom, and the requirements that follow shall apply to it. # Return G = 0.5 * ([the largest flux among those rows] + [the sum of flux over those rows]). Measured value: 38.4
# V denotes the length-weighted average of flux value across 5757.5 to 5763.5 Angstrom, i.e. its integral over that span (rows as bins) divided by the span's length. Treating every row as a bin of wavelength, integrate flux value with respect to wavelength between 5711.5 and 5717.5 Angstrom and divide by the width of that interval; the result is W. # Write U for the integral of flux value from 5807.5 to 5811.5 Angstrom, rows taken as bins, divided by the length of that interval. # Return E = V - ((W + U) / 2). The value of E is -0.4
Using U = 19.10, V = 18.4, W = 18.5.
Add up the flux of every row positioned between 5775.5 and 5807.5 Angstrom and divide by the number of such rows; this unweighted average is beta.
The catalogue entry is 19.0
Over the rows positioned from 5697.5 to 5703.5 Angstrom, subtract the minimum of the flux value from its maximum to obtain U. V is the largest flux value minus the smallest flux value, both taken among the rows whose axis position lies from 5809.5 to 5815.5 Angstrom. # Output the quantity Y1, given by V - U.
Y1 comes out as -3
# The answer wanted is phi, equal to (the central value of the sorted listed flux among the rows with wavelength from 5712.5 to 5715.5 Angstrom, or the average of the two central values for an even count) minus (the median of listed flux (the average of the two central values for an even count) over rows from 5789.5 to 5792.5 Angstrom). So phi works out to -0.2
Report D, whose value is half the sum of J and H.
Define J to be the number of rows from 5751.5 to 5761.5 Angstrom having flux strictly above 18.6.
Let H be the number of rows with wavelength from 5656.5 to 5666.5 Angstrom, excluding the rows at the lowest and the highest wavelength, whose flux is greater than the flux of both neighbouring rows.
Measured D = 4.50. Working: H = 3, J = 6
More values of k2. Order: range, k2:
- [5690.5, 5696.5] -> 2.8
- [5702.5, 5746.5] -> 2.4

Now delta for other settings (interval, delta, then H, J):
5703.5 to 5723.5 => 3.7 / 21.93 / 18.2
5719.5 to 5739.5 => 2.6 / 20.8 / 18.2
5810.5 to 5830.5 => 5.6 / 25.34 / 19.8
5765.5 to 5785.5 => 2.2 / 20.62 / 18.4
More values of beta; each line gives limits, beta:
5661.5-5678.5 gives 17.9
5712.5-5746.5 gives 18.5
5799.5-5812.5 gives 20.1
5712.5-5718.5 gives 18.4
